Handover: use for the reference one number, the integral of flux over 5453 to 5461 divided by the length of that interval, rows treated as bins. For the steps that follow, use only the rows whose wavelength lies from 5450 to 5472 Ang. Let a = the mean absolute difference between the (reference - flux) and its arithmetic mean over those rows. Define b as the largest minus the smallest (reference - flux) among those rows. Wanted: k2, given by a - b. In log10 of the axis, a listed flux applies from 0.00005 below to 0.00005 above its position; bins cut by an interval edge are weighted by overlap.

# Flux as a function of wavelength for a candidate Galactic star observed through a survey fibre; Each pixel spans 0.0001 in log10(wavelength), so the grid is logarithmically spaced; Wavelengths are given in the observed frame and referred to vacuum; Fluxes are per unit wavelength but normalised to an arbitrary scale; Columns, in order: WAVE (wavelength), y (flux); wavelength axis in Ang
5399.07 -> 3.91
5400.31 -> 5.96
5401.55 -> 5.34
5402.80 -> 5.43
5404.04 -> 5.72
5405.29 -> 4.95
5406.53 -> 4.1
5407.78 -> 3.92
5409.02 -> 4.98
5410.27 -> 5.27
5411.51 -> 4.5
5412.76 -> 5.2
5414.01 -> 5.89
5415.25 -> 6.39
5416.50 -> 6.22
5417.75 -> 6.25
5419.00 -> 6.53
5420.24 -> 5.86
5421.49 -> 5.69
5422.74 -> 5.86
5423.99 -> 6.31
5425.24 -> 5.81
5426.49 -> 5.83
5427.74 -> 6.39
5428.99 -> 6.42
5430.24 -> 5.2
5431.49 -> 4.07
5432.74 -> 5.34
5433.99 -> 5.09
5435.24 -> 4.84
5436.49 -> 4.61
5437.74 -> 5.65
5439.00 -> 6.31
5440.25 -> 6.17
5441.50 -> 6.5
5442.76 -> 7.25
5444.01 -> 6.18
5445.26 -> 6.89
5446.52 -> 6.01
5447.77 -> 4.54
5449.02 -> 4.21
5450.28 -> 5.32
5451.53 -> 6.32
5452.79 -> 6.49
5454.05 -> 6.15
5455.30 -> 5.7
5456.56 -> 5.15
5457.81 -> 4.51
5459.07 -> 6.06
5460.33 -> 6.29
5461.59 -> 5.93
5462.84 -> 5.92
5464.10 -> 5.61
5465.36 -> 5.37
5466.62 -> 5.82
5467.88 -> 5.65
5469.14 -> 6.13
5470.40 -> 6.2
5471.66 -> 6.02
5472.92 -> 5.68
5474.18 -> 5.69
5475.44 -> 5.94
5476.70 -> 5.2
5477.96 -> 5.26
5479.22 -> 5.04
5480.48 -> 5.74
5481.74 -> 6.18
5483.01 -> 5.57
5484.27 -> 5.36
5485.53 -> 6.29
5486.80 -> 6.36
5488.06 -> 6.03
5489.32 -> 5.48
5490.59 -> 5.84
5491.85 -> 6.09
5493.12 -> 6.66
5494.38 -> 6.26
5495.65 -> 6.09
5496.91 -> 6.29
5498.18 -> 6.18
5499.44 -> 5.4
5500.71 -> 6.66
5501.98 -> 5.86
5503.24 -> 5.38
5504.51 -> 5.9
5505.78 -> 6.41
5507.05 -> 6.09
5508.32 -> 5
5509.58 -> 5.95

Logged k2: -1.6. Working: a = 0.38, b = 2.0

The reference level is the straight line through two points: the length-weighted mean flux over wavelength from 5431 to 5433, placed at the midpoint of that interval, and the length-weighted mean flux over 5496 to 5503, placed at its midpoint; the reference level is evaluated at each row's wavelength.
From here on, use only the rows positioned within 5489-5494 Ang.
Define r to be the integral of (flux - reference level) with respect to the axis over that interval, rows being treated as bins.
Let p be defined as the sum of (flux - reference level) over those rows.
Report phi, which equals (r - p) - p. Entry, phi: -0.2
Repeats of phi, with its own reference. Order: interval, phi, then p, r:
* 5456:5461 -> -0.9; 1.3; 1.6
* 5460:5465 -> -2.3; 2.7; 3.1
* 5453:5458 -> 0.2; 1.0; 2.1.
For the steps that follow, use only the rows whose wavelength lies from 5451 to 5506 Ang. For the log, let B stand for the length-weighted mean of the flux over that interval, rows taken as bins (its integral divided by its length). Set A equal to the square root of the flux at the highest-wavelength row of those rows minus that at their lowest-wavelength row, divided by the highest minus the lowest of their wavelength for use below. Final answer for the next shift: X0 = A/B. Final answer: 0.0001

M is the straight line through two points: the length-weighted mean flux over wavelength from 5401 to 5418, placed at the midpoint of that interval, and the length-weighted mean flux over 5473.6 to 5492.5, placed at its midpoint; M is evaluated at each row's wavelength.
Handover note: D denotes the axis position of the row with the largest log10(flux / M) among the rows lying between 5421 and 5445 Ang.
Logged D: 5442.76 Ang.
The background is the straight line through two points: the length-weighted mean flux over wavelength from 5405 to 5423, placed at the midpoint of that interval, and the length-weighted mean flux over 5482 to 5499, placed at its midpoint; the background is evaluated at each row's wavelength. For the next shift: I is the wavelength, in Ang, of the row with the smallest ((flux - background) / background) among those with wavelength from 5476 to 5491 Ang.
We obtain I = 5479.22 Ang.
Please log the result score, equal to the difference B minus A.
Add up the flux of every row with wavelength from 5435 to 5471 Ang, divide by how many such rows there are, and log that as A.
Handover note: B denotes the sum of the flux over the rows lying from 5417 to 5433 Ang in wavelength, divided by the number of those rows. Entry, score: 0.03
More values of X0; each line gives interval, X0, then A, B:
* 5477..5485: 0.0006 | 0.003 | 5.5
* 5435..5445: 0.0054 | 0.033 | 6.0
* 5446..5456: -0.0013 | -0.007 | 5.6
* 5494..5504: -0.0034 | -0.021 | 6.0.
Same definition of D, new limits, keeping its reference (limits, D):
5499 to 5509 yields 5500.71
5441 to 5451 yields 5442.76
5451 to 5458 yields 5452.79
